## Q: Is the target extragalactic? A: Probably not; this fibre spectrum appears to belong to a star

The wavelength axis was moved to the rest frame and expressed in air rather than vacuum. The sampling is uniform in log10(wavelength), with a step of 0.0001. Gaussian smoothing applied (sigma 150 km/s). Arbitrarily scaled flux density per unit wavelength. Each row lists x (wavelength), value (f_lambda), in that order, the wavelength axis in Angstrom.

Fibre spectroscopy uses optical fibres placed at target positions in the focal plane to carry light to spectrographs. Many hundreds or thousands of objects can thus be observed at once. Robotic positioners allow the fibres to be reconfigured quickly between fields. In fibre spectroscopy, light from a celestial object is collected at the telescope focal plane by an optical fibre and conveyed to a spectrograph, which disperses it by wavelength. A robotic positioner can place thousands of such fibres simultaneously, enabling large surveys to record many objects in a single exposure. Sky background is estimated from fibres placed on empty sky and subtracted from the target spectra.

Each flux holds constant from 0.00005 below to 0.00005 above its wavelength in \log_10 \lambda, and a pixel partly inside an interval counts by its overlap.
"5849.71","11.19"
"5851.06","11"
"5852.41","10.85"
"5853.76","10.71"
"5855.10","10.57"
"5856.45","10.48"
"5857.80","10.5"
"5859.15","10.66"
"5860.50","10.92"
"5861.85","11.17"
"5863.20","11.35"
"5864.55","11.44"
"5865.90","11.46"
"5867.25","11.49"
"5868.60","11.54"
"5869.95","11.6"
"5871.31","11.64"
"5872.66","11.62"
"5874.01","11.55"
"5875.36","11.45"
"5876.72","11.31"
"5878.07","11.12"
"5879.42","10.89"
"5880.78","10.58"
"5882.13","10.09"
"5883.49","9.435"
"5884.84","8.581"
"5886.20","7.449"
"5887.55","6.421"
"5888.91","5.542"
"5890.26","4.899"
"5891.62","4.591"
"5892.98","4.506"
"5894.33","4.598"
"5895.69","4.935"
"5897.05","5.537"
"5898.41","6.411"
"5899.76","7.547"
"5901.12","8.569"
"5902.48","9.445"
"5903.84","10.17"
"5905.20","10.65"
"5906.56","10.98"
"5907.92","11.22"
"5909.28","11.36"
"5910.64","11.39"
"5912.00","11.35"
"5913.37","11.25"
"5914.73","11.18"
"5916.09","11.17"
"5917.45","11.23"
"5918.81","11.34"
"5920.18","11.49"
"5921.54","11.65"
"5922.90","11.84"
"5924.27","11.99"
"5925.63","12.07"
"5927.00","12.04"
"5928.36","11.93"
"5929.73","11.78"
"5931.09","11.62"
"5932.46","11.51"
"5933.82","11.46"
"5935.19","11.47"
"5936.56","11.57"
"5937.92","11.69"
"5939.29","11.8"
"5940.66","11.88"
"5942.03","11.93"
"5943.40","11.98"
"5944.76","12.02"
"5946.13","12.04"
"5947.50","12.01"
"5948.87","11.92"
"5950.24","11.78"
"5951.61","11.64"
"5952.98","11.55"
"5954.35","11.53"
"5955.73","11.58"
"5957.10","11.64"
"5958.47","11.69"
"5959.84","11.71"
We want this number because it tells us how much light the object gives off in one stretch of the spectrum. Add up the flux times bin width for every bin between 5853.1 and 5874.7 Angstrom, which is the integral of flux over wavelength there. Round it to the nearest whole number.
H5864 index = 241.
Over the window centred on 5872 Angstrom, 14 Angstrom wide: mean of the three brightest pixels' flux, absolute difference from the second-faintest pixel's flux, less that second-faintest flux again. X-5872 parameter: -11.0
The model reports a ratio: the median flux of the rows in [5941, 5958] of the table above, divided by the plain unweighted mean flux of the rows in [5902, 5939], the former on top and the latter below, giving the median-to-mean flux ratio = 1.04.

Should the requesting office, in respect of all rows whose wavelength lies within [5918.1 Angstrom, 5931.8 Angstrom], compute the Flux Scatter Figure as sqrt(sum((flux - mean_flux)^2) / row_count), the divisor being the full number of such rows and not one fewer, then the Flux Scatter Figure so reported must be 0.23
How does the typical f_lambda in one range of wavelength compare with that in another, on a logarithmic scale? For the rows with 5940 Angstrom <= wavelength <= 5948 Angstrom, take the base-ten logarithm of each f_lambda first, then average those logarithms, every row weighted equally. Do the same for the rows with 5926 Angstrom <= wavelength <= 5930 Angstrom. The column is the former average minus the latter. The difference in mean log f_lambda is 0.00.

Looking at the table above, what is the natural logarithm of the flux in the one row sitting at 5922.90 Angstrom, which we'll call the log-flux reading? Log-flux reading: 2.47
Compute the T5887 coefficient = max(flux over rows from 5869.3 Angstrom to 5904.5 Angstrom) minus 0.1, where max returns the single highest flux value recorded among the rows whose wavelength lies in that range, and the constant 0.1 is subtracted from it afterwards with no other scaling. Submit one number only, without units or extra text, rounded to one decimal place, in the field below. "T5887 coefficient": 11.5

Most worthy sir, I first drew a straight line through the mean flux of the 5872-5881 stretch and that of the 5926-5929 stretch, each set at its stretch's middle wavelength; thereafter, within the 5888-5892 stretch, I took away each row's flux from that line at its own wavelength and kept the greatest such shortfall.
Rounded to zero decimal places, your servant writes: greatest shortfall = 7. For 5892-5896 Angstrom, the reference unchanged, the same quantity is 7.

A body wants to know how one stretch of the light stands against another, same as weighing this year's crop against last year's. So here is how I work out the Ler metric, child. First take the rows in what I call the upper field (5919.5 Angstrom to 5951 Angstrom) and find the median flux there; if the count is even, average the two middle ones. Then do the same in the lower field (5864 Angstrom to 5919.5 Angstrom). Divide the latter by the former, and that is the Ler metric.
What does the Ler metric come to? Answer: 0.93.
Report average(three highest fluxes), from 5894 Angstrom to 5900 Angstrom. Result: 6.5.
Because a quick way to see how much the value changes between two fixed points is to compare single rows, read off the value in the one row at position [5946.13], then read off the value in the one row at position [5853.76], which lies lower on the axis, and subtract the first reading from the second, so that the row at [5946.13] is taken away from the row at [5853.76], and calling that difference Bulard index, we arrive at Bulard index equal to -1.3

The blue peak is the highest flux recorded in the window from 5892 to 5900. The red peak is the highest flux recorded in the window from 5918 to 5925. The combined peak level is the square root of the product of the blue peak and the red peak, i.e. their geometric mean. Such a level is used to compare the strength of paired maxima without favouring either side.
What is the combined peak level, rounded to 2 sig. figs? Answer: 9.5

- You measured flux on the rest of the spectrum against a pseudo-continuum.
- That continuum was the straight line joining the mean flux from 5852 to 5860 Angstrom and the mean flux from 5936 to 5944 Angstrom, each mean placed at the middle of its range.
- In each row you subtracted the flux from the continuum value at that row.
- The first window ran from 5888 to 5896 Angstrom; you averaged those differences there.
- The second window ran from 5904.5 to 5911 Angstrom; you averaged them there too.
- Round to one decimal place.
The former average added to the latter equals 6.5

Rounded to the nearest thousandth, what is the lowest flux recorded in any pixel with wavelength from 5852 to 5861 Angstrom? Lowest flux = 10.480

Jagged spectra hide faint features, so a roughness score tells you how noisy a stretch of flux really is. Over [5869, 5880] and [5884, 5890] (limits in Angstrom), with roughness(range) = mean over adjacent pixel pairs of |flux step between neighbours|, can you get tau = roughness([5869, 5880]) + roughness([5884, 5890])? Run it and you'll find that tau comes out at 1.13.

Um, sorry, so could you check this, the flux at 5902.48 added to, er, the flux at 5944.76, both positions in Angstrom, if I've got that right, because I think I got 21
